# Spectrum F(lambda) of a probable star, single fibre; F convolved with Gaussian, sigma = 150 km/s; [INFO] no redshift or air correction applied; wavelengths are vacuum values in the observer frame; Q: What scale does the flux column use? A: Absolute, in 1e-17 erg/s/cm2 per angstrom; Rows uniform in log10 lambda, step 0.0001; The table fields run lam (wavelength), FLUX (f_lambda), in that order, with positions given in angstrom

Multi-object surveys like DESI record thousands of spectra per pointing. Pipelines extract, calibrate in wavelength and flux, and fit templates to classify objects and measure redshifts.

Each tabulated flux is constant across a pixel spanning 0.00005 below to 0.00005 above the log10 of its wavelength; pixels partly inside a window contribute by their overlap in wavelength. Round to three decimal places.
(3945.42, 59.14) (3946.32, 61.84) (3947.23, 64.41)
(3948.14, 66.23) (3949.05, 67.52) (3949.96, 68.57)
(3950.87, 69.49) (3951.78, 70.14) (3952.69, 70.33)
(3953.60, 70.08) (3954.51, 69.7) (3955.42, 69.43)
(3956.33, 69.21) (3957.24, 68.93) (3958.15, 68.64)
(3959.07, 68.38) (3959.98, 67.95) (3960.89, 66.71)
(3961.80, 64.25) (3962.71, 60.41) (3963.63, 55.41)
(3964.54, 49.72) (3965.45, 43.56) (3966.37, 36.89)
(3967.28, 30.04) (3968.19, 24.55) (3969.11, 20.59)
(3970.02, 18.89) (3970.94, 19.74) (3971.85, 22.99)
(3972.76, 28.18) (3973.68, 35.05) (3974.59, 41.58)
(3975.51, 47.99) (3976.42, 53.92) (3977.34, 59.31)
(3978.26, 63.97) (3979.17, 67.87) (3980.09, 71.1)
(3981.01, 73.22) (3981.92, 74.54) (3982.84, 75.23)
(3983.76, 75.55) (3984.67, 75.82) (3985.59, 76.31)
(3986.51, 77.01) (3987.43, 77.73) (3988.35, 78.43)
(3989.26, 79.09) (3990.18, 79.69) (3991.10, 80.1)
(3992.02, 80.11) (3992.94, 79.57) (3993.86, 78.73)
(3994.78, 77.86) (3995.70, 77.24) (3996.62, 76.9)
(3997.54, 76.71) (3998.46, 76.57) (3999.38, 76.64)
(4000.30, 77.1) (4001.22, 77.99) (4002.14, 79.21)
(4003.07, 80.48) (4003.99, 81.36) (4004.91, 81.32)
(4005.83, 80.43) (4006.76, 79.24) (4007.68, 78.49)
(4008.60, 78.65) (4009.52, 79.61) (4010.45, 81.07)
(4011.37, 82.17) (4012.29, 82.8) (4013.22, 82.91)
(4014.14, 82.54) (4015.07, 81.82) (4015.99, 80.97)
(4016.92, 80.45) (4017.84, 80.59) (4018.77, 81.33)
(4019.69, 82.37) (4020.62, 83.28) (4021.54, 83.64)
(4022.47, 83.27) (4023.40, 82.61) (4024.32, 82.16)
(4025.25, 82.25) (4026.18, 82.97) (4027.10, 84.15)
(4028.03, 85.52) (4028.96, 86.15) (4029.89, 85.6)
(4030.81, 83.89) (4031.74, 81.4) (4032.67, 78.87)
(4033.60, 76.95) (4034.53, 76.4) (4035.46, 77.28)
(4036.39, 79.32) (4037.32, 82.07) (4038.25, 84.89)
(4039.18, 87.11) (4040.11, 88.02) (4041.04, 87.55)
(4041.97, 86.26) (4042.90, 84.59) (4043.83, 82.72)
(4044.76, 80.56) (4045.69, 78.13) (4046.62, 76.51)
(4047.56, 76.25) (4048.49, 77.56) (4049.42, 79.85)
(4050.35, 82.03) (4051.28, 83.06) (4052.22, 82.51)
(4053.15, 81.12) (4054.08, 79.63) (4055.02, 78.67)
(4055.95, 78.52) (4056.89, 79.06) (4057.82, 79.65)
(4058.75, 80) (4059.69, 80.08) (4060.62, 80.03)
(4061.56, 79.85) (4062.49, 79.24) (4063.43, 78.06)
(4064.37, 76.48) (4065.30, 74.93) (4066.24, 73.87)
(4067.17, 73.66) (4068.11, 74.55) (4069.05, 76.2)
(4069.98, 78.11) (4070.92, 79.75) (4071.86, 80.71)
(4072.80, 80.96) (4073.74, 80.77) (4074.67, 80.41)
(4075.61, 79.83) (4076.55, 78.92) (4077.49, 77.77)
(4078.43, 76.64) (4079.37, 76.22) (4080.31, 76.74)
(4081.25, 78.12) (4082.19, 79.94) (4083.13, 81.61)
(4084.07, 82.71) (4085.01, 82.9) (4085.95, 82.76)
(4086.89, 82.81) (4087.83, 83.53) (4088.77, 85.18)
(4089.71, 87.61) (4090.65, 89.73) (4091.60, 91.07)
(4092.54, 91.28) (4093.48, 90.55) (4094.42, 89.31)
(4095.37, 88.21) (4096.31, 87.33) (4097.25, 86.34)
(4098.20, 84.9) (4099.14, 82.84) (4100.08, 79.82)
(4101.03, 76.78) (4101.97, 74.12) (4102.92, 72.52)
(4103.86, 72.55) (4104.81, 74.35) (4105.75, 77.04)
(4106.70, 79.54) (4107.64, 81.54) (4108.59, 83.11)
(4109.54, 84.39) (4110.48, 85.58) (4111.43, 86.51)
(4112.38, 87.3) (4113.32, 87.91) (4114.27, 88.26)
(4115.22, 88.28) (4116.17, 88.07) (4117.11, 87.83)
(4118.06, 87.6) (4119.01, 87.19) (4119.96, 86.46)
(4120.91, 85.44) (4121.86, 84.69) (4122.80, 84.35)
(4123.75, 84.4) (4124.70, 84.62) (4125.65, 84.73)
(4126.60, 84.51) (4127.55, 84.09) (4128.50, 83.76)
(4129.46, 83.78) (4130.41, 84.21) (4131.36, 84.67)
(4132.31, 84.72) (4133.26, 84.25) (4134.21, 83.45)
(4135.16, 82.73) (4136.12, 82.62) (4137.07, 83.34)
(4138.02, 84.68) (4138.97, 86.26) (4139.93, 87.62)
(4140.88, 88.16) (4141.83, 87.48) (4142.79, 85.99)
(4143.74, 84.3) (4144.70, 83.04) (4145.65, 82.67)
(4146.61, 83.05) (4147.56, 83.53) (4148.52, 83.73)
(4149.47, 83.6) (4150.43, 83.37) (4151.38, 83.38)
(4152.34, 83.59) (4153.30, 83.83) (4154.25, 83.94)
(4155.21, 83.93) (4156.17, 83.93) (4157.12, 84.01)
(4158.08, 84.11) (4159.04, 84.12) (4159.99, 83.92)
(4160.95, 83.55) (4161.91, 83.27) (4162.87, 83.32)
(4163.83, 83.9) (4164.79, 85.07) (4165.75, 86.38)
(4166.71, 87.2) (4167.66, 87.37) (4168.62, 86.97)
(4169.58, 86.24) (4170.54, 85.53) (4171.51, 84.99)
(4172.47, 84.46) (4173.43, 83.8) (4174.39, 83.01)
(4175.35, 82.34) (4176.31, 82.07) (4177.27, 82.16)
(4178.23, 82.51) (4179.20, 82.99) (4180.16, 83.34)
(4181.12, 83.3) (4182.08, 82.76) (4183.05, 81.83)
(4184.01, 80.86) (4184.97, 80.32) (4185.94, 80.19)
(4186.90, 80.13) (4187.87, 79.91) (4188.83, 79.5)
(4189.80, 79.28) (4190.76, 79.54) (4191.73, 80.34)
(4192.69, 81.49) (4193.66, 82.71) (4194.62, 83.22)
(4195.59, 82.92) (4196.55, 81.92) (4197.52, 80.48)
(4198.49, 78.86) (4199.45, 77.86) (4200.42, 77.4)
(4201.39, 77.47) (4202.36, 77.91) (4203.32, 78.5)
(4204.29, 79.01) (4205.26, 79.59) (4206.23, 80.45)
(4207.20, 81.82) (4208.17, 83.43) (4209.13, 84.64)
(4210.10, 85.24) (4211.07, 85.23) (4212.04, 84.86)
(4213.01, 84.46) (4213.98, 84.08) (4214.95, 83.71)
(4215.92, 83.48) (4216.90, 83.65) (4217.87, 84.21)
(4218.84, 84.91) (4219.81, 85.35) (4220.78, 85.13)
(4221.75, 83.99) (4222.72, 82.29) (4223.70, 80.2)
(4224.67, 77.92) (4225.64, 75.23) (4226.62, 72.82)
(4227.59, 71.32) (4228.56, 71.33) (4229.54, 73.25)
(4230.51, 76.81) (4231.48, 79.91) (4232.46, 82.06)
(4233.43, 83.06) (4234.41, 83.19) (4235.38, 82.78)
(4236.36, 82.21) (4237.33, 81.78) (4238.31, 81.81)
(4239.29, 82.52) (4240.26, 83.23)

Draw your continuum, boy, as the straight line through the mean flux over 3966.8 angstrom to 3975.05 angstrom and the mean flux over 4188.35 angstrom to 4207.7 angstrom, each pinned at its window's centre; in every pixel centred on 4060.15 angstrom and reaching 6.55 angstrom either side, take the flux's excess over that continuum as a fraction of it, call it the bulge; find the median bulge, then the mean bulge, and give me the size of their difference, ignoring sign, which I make 0.032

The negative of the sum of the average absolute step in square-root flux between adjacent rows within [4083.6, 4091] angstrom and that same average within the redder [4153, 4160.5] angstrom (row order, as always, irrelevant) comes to -0.060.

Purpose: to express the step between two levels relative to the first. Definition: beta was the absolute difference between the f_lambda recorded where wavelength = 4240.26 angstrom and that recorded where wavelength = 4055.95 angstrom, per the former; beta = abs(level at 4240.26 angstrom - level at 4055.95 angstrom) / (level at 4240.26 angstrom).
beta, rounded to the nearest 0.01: 0.06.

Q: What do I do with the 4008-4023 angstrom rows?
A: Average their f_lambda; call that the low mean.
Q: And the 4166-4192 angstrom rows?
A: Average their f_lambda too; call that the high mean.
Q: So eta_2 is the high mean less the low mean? 1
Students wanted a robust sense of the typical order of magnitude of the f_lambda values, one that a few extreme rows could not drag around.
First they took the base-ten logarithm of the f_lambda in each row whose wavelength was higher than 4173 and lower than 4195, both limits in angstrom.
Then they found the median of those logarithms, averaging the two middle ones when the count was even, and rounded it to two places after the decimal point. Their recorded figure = 1.91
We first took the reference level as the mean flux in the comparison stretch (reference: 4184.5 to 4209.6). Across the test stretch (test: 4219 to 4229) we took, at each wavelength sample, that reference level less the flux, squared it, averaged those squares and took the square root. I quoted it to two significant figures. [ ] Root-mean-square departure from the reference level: 5.6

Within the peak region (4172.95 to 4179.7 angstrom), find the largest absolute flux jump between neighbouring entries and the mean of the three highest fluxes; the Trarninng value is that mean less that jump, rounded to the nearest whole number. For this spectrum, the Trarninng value 82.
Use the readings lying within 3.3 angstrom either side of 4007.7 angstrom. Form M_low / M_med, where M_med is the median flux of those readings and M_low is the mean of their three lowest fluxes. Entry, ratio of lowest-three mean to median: 0.990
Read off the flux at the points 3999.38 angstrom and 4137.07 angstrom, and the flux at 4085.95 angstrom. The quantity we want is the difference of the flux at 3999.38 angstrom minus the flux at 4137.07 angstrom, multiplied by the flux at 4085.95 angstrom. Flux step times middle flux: -554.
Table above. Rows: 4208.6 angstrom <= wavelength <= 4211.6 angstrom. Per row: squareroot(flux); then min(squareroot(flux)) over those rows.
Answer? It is 9.20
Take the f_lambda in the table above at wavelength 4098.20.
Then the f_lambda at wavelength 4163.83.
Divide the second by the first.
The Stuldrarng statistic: 0.99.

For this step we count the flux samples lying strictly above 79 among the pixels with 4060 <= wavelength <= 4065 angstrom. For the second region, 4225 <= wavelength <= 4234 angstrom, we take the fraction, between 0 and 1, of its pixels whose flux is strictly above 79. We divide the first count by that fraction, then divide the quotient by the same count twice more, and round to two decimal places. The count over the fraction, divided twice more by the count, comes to 1.00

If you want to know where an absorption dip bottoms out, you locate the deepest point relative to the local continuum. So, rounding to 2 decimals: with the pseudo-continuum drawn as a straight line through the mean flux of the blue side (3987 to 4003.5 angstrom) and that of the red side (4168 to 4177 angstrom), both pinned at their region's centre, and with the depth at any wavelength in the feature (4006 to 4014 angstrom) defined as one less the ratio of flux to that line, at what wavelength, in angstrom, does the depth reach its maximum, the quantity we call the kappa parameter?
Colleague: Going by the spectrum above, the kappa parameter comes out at 4007.68 angstrom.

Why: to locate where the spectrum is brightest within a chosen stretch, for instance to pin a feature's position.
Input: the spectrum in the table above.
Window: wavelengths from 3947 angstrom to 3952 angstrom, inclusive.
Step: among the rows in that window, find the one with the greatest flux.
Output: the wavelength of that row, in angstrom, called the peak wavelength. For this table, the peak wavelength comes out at 3951.78 angstrom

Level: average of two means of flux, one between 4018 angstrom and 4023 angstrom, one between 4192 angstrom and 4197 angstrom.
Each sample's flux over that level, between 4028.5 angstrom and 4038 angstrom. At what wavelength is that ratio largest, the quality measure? 4028.96 angstrom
